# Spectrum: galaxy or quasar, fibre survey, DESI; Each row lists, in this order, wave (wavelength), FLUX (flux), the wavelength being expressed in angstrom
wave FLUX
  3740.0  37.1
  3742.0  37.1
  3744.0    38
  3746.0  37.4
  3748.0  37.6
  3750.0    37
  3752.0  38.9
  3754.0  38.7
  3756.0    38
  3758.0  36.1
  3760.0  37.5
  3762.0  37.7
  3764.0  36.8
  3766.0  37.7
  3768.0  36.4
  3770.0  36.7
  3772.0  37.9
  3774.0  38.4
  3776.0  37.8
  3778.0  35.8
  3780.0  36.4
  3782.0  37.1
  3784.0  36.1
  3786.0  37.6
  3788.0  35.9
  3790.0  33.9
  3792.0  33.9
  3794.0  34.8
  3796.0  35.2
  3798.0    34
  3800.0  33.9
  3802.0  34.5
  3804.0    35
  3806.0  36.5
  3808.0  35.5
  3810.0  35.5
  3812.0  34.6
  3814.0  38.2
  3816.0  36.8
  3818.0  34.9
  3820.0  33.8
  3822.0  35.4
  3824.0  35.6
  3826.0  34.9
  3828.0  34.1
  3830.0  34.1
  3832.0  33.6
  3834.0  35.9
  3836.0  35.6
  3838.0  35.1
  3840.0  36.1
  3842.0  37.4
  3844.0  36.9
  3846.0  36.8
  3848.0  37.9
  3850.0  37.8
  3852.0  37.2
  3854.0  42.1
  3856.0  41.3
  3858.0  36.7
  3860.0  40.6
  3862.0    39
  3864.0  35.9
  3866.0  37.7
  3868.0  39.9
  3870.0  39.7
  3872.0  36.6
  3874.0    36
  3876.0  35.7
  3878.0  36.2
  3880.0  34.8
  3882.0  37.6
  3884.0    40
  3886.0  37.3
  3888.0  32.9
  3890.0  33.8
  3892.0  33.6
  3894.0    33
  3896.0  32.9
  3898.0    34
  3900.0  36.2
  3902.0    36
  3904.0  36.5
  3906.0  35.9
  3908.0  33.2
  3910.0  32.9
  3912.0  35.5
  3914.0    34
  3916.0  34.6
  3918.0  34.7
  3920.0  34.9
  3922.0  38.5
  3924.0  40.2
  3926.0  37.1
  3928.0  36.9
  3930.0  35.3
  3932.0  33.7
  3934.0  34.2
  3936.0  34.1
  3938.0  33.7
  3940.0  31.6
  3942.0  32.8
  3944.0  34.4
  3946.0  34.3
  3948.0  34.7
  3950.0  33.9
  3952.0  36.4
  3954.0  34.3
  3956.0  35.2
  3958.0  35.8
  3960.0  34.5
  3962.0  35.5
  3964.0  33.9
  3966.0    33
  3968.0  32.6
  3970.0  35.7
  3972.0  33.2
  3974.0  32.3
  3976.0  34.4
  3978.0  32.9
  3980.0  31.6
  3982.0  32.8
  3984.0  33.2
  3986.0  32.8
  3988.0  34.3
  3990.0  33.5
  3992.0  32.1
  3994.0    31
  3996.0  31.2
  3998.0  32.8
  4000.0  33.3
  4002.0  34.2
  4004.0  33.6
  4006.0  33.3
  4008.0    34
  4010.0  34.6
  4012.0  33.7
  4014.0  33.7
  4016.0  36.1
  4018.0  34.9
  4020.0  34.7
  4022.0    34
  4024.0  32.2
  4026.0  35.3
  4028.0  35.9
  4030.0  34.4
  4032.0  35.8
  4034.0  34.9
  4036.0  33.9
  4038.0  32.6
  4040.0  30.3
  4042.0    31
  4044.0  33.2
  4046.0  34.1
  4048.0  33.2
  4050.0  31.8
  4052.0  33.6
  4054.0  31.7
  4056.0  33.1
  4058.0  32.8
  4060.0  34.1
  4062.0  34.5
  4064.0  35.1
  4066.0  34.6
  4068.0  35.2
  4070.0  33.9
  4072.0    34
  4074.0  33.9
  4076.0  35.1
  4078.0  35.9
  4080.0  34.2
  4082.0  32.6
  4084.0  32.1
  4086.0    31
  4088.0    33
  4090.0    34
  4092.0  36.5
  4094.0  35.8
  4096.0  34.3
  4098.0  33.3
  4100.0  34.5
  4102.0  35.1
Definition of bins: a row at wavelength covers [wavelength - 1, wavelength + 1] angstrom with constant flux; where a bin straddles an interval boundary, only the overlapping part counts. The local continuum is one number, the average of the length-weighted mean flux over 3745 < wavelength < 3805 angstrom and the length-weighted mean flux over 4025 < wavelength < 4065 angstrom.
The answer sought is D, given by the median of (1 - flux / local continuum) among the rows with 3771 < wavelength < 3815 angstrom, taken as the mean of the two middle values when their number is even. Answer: -0.02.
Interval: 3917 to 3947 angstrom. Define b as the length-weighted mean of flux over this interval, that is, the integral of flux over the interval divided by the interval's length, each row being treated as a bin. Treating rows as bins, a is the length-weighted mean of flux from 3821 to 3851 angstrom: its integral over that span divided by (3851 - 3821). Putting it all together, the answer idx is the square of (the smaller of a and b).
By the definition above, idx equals 1232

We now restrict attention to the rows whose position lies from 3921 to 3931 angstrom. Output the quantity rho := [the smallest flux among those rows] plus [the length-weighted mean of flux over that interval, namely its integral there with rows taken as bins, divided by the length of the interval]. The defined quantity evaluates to 73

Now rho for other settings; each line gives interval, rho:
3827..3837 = 68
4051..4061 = 65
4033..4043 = 63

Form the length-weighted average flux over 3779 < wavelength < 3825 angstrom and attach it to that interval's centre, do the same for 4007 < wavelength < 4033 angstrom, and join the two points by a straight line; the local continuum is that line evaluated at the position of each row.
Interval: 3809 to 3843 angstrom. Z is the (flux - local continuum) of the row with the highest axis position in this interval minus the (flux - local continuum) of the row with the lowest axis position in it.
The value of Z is 2.0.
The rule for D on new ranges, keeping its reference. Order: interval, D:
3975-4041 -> 0.04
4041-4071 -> 0.04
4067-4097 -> 0.03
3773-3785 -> -0.05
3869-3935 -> -0.01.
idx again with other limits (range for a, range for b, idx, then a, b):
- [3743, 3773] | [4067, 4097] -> 1163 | 37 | 34.1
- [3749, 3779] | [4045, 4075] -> 1136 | 37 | 33.7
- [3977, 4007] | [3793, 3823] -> 1078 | 33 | 35.2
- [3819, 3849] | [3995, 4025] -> 1139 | 36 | 33.8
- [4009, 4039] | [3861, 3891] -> 1187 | 34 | 36.9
